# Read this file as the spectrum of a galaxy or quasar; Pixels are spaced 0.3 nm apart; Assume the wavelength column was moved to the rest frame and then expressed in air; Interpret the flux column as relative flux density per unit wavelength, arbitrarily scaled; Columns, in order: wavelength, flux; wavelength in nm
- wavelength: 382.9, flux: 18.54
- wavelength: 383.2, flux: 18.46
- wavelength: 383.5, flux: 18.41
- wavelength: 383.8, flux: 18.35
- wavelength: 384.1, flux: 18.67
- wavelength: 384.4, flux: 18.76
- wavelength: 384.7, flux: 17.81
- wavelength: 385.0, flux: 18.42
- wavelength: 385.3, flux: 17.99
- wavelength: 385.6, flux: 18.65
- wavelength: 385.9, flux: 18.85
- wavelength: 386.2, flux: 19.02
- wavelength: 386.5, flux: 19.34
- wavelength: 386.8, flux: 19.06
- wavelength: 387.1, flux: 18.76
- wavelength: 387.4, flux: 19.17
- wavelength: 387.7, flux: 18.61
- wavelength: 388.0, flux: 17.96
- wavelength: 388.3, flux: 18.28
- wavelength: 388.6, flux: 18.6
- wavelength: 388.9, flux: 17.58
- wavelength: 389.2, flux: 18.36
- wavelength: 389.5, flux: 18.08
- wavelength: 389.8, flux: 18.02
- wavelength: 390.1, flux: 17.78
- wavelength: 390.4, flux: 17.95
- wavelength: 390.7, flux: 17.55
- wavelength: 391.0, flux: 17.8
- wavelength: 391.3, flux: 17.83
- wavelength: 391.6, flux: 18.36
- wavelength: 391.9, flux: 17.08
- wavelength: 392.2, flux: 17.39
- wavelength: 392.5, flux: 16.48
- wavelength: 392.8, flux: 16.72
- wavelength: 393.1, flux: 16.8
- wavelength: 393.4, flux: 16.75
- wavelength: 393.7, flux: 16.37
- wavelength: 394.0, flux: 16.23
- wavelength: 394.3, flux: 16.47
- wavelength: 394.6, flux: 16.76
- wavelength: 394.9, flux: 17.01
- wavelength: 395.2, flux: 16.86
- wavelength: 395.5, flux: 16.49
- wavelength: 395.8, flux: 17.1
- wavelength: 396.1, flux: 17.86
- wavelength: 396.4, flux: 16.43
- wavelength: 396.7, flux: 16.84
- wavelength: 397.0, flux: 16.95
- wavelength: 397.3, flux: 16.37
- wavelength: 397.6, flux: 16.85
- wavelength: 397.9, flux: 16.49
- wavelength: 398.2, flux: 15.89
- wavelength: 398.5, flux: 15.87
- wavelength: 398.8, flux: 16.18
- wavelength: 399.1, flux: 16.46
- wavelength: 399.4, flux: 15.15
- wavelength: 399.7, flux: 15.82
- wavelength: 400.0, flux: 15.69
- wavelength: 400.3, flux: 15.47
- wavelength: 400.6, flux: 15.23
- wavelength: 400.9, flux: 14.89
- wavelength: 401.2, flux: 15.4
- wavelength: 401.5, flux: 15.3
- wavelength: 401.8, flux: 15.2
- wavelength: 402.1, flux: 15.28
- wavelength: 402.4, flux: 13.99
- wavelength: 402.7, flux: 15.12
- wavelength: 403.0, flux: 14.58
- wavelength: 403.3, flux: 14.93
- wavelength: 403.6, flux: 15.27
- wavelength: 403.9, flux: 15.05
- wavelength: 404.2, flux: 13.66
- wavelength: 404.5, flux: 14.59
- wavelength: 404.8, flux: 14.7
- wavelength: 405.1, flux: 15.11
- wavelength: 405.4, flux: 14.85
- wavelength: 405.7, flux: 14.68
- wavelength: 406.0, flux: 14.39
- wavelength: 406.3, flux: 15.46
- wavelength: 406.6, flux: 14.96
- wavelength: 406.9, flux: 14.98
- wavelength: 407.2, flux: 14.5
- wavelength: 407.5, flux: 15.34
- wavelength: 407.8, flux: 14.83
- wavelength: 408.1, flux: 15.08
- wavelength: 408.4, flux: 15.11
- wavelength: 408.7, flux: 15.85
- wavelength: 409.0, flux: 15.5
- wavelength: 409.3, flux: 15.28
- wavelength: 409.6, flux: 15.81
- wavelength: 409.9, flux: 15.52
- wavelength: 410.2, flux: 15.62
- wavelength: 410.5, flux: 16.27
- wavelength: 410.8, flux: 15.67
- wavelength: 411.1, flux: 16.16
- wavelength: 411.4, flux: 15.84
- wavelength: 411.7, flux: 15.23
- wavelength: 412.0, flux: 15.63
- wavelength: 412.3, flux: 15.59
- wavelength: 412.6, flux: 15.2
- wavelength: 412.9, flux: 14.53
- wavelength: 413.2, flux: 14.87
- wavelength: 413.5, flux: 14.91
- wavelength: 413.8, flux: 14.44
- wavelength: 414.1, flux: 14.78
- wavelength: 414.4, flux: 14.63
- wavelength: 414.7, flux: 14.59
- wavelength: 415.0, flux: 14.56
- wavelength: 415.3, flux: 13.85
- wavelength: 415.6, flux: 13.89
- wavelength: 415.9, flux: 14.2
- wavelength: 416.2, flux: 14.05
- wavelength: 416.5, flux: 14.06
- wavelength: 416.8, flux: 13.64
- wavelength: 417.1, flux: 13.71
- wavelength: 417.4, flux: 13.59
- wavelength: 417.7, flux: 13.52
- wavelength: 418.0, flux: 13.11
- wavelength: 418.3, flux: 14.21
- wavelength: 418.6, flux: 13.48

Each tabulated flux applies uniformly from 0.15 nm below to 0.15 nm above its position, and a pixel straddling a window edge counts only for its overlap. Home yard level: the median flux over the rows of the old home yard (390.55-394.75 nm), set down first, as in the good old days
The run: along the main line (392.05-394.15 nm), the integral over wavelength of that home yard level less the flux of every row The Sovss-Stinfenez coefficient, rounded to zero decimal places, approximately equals 0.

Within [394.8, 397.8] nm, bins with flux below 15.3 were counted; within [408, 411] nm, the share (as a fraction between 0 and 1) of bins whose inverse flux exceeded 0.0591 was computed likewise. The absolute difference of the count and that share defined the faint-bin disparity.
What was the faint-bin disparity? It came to 1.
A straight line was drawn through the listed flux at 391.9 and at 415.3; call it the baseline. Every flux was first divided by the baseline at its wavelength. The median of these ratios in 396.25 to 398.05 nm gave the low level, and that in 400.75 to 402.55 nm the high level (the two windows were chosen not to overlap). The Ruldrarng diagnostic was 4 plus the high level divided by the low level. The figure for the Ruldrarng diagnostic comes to 4.95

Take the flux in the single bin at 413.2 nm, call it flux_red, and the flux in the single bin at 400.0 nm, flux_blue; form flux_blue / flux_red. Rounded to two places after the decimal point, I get 1.06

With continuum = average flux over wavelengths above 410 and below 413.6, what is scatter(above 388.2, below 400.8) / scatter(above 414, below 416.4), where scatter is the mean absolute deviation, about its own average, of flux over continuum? 2.3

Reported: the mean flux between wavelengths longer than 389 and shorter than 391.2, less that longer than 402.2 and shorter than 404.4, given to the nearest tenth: 3.3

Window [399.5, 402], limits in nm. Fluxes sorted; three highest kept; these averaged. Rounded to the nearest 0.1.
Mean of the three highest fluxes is 15.7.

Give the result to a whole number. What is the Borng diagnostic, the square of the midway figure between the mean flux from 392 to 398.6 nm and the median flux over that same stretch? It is 279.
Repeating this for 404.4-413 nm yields 232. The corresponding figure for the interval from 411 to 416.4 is 218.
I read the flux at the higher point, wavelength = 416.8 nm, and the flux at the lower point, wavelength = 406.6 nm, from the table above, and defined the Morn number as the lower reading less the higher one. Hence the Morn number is 1.3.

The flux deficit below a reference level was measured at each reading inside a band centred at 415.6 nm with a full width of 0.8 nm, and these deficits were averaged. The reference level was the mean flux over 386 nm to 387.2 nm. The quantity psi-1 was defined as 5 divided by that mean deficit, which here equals 0.99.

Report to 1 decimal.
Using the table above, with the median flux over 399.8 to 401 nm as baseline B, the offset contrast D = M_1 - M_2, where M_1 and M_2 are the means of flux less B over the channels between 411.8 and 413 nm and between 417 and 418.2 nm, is 1.8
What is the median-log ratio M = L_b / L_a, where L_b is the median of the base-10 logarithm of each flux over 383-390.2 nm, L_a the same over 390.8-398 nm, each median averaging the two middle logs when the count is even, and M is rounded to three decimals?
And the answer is 1.033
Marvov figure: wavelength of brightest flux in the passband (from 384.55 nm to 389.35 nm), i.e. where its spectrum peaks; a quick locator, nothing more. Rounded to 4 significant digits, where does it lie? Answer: 386.5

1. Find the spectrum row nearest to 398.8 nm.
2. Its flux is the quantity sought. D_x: 16.18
